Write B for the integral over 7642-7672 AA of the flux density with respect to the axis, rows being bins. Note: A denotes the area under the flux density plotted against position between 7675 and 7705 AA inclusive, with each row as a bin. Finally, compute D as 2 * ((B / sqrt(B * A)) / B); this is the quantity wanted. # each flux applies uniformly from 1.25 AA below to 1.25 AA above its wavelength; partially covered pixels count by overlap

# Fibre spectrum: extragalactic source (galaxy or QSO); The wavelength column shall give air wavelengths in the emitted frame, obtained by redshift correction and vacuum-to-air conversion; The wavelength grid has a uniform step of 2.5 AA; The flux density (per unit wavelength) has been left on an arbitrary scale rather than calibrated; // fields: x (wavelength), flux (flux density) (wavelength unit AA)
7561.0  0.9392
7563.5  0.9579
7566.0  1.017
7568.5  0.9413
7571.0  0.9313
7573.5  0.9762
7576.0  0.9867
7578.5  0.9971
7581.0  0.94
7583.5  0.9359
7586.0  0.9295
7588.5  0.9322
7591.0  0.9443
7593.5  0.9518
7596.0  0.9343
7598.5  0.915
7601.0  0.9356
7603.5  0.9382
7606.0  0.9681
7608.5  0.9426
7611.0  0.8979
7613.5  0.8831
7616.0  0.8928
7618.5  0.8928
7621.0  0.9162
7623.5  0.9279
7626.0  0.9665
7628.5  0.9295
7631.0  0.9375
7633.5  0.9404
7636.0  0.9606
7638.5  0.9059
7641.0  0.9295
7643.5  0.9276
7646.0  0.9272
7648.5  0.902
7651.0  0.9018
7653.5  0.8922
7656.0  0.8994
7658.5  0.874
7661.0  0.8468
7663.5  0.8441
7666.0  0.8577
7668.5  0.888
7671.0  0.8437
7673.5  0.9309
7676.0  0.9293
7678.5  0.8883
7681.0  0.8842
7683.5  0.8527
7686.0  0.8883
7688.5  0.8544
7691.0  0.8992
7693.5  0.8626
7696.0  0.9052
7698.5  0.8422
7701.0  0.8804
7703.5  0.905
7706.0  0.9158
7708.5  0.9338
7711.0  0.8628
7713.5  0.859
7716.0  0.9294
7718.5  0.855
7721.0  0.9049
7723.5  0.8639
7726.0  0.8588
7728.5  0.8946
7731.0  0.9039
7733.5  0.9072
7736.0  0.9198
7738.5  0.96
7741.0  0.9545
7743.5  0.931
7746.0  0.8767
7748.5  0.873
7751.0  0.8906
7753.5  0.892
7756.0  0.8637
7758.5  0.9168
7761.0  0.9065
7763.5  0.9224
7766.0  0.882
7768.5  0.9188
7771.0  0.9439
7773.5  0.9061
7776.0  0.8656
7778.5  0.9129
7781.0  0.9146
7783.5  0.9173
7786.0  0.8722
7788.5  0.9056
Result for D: 0.0755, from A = 26.5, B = 26.53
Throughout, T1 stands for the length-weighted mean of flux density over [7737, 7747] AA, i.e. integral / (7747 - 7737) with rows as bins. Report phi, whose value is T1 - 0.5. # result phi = 0.432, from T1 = 0.93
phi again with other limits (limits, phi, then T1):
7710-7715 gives 0.364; 0.86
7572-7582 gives 0.475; 0.97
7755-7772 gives 0.408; 0.91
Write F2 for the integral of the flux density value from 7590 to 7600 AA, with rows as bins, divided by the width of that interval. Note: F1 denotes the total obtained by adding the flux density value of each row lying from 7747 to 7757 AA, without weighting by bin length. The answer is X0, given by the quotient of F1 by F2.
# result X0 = 3.76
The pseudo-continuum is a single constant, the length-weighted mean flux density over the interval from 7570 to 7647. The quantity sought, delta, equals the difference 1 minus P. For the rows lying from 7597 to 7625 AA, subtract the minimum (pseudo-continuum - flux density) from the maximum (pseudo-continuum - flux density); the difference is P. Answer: 0.915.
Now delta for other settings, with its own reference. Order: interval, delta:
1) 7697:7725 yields 0.908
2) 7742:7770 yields 0.933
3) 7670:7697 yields 0.913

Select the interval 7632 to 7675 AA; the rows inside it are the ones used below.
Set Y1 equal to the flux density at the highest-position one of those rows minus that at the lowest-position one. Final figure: -0.01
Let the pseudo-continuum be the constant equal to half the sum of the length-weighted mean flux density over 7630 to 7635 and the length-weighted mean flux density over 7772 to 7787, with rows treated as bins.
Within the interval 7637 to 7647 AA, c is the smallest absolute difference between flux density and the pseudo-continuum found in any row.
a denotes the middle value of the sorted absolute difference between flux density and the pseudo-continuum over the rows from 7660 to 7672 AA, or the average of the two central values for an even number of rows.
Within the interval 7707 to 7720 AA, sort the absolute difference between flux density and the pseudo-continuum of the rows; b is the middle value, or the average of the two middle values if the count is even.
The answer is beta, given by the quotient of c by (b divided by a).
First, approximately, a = 0.073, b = 0.06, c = 0.007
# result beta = 0.010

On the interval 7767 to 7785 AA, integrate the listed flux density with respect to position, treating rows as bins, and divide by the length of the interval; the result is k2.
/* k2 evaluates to 0.910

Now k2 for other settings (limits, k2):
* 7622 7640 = 0.938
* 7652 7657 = 0.896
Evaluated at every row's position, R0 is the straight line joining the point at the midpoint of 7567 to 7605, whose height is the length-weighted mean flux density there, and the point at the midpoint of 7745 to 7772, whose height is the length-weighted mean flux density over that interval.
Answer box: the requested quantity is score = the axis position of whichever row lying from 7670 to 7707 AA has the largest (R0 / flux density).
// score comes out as 7671.0 AA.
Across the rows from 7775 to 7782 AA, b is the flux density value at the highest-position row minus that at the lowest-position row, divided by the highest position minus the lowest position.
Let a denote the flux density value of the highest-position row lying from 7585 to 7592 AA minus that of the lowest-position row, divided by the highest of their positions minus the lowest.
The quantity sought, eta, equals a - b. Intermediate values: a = 0.003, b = 0.0098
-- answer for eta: -0.0068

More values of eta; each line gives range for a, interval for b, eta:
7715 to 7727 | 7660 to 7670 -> -0.0126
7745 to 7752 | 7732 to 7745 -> 0.0004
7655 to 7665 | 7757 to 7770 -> -0.0076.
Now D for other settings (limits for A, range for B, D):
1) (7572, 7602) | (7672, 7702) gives 0.0728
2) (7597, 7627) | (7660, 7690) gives 0.0741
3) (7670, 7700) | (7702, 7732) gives 0.0752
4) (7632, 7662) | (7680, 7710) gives 0.0743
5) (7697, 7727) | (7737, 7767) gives 0.0745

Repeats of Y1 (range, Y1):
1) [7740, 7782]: -0.04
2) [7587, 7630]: 0.00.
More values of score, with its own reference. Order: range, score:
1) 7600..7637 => 7613.5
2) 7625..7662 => 7661.0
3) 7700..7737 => 7718.5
